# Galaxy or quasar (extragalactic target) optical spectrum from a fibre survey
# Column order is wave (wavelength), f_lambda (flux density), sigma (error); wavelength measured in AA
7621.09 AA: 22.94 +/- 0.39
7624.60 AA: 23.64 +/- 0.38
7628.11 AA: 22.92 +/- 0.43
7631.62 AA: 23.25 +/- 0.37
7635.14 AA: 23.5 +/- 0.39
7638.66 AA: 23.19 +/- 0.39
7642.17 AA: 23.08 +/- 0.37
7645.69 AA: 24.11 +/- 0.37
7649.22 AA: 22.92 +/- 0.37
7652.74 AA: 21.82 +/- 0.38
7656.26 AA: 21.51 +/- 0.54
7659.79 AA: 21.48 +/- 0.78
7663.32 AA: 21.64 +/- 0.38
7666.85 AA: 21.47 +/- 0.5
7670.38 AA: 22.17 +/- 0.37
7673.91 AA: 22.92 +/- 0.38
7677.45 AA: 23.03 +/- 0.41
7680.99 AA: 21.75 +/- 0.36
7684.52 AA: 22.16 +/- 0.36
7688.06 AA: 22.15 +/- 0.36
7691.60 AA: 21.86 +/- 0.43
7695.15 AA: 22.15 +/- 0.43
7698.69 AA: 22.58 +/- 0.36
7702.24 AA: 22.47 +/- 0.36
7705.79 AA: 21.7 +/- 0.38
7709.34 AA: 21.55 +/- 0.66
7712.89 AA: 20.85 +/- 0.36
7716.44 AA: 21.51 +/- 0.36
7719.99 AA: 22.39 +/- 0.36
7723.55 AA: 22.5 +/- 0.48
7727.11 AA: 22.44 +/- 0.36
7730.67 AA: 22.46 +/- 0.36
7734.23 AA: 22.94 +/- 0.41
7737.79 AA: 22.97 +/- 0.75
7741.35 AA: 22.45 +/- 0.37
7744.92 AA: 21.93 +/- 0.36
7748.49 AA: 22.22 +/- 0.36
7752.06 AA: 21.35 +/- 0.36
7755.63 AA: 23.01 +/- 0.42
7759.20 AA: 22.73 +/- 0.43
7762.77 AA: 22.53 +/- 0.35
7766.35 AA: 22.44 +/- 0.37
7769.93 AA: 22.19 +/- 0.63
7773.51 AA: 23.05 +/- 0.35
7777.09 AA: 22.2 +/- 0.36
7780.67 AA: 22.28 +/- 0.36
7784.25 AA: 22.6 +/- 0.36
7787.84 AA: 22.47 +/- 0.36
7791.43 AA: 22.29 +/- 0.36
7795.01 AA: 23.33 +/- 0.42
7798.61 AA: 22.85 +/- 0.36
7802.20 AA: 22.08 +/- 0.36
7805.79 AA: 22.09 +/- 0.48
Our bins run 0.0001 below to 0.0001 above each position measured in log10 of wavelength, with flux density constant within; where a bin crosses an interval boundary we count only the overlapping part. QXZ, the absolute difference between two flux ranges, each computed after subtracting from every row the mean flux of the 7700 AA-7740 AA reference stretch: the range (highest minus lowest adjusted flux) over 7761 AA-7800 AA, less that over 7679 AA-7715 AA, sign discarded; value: 0.6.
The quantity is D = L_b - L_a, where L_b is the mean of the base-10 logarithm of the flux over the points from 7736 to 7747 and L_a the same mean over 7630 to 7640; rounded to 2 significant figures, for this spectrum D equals -0.016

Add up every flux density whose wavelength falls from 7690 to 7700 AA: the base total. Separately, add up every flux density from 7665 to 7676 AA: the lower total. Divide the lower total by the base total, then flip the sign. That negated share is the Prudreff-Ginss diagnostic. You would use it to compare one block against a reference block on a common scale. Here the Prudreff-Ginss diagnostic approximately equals -1.00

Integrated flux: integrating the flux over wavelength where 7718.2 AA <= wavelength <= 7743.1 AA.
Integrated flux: 563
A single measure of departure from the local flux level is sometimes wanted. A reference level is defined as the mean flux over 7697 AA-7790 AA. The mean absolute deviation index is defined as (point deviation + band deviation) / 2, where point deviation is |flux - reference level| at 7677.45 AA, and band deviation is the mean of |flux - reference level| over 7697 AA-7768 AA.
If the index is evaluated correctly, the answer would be 0.59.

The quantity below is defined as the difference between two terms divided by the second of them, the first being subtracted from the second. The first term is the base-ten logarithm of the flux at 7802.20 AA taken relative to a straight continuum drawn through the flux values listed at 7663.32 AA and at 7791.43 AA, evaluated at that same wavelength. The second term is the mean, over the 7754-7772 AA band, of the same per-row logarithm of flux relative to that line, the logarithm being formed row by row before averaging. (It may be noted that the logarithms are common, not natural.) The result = 1.6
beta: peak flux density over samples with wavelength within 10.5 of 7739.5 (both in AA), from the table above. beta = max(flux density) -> 22.97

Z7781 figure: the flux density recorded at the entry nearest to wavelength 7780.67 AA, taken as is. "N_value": 22.28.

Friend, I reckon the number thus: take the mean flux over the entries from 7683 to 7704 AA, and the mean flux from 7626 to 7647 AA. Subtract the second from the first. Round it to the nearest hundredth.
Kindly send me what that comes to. -1.11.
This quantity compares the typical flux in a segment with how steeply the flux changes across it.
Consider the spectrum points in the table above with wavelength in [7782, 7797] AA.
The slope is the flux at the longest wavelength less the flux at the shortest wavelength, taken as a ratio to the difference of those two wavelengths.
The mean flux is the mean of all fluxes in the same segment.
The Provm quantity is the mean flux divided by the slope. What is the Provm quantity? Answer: 334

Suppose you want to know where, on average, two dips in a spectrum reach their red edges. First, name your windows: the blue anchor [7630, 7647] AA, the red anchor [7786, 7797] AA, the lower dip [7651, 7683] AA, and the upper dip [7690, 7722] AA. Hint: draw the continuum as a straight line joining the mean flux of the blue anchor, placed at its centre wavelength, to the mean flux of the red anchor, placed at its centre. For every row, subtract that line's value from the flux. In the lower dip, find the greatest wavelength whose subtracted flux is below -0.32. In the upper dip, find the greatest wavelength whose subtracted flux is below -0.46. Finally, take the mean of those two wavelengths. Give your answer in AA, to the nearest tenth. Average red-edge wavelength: 7700.5 AA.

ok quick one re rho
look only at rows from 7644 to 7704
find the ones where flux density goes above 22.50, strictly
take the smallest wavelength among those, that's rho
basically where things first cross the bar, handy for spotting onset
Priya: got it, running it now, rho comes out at 7645.69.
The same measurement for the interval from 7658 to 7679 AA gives 7673.91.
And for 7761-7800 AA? 7762.77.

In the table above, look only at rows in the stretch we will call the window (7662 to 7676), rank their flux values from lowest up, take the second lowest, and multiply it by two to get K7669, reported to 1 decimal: 43.3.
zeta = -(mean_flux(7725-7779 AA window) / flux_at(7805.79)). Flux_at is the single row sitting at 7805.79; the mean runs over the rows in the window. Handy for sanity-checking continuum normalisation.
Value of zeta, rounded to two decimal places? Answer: -1.02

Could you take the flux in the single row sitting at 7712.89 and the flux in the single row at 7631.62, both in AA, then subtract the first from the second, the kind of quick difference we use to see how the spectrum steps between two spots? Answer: 2.4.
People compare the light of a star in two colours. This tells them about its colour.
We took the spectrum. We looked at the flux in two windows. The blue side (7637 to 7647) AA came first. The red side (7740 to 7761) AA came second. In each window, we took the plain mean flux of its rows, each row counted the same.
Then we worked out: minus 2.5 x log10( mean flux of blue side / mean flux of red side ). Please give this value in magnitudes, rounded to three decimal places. -0.056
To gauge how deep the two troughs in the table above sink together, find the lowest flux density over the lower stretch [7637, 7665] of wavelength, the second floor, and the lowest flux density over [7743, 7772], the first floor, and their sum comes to 42.8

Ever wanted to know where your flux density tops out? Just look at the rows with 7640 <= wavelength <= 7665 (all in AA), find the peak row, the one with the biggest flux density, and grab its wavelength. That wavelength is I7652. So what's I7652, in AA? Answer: 7645.69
